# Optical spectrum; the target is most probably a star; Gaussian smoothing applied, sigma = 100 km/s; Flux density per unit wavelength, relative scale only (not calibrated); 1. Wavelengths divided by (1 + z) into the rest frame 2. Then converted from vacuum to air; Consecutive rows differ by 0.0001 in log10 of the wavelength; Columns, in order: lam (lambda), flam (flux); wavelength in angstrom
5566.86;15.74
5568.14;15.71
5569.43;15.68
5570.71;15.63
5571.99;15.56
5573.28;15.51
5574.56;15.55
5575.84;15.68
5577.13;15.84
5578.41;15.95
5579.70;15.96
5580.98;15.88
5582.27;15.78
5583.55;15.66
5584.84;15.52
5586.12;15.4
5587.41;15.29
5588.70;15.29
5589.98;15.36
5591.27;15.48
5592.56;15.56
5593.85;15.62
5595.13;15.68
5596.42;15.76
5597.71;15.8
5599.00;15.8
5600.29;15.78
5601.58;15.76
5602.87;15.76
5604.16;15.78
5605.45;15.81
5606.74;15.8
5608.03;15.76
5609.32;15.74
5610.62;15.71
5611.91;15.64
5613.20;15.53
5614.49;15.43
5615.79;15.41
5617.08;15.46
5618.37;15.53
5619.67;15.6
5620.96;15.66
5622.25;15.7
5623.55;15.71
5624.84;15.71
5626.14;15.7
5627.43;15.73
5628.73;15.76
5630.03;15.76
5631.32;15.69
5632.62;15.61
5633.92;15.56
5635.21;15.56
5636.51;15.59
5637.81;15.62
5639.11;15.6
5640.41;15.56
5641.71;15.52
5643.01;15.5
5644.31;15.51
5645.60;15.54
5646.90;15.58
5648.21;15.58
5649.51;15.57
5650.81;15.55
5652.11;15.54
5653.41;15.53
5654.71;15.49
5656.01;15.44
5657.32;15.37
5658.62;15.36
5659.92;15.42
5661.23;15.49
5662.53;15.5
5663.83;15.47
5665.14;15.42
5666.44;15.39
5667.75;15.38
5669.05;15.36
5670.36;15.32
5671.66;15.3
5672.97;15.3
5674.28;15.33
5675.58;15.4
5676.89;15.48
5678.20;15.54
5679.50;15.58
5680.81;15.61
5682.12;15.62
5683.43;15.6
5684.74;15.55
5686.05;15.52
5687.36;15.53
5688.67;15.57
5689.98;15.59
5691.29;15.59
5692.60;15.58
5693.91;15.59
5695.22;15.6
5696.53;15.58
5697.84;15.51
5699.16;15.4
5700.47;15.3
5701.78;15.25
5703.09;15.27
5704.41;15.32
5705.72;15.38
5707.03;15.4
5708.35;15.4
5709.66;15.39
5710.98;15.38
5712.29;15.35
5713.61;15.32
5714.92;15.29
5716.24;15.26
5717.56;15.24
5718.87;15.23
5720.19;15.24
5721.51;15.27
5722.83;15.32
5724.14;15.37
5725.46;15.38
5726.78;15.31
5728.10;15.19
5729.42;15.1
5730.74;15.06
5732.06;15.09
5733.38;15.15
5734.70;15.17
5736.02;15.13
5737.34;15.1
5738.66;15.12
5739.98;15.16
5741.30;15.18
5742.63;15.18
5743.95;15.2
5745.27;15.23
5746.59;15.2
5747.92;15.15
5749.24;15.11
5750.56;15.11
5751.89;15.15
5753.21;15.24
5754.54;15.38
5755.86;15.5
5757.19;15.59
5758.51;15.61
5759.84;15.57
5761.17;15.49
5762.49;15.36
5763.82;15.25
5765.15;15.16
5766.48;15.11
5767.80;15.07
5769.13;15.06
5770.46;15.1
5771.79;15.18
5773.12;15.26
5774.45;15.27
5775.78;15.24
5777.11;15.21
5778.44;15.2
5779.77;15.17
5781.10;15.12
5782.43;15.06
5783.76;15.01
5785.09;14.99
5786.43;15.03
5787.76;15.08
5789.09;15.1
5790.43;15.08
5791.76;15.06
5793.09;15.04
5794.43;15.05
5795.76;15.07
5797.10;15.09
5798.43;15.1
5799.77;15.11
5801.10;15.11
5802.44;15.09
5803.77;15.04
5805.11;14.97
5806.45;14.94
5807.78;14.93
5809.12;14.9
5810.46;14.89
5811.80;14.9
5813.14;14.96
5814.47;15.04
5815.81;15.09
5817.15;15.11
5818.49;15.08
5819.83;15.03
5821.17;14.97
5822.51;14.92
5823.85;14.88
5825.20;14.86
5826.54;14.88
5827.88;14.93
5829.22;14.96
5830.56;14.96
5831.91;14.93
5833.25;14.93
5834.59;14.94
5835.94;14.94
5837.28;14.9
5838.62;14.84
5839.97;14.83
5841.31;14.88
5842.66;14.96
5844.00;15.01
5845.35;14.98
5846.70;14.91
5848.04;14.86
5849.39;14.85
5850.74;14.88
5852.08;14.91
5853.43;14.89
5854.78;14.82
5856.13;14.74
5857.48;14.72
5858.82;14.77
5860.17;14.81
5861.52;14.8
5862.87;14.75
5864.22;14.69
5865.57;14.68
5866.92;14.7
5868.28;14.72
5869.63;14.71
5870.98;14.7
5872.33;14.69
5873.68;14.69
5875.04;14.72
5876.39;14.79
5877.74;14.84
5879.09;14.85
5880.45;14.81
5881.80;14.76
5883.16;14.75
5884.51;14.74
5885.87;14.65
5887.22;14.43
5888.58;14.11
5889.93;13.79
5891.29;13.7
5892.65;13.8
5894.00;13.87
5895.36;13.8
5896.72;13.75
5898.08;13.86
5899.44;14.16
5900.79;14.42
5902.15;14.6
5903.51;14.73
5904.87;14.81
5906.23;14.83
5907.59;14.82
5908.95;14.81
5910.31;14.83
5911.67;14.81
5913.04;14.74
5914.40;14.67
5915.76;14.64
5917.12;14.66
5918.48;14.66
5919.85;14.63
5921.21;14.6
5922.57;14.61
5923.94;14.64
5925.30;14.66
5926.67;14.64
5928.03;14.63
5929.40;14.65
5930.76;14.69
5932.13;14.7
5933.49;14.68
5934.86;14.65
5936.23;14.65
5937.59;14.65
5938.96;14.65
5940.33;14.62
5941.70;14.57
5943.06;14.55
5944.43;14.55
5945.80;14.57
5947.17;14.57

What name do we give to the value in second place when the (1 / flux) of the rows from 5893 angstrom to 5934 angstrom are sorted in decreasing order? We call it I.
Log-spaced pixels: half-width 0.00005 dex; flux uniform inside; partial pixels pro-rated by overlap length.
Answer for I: 0.072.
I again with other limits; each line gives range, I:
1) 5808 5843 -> 0.067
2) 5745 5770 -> 0.066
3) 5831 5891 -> 0.071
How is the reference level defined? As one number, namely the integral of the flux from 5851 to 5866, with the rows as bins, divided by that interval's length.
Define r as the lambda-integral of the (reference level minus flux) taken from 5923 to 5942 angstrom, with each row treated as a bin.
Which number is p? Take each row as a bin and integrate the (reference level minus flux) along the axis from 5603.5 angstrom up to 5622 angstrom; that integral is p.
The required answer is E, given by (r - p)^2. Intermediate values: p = -16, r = 3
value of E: 335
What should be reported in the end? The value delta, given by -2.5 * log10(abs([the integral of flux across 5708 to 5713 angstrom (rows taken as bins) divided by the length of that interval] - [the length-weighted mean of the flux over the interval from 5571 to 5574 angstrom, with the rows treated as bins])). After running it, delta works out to 2.0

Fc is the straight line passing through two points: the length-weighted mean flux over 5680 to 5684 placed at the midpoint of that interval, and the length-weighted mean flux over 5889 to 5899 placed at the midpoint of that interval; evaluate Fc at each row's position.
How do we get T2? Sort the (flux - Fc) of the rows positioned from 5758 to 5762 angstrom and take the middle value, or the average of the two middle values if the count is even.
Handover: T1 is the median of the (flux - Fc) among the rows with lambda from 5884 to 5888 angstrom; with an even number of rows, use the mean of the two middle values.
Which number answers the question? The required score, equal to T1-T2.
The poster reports 0.1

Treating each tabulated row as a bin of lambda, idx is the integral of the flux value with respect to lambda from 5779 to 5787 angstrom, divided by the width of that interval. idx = 15.1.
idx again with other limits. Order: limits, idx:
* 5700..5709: 15.3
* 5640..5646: 15.5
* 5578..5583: 15.9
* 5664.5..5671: 15.4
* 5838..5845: 14.9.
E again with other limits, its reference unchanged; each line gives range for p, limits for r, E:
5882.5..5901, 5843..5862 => 185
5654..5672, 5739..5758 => 7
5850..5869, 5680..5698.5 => 218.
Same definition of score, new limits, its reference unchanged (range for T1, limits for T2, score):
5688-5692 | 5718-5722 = 0.1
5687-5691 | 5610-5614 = 0.6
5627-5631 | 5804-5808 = -0.7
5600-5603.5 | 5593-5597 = 0.1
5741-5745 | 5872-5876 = -0.6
